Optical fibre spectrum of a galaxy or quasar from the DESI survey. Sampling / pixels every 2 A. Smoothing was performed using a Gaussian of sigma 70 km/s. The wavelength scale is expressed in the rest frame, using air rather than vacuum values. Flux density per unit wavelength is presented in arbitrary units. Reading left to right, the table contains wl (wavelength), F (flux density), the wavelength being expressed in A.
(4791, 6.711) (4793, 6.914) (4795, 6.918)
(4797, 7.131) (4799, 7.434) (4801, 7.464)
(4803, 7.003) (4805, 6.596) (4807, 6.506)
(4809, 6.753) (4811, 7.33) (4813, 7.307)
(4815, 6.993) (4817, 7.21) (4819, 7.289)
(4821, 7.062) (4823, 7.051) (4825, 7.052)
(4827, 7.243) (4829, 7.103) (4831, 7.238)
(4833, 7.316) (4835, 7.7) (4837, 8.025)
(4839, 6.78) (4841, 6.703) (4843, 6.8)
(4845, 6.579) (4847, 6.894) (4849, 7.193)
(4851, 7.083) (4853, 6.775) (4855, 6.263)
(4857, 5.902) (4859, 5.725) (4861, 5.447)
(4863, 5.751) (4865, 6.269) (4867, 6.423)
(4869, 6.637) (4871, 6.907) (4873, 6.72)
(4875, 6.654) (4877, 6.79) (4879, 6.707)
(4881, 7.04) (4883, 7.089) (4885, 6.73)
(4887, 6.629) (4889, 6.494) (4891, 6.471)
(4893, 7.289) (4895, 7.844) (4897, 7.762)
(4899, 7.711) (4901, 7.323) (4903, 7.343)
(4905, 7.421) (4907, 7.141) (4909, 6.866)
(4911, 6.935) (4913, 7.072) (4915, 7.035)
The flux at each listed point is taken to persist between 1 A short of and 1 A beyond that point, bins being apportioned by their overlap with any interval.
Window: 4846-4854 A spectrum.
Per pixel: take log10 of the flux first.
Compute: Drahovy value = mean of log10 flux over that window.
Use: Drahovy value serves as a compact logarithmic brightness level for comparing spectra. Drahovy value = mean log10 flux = 0.844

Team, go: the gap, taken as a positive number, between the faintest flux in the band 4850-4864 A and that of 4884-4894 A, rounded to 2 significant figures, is 1.0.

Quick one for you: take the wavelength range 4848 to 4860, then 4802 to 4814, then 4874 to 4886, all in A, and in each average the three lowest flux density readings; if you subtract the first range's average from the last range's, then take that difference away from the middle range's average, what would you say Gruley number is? 5.9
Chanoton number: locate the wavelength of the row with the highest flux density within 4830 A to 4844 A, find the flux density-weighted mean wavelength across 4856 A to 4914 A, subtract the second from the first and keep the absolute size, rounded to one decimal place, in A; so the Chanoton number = 49.1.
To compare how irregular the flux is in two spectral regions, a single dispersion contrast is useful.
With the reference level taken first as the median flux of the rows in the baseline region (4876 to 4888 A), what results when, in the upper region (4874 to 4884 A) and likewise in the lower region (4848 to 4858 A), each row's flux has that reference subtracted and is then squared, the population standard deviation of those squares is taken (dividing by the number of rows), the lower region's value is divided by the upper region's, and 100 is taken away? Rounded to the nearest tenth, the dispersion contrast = -94.3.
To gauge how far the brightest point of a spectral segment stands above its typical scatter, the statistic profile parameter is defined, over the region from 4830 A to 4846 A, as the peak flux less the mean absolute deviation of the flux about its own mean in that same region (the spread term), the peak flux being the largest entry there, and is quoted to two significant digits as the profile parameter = 7.6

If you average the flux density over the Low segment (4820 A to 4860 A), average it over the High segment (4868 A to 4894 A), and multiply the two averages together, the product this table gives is 47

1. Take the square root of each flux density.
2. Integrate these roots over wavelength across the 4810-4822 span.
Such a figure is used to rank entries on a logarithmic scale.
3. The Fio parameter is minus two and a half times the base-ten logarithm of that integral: -3.77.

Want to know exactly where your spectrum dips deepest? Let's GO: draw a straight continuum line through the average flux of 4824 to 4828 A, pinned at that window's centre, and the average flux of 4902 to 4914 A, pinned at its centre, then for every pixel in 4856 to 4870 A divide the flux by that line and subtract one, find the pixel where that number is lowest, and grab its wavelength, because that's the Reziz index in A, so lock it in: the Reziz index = 4861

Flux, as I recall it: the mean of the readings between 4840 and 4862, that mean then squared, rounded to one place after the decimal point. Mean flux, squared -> 42.1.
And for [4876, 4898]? 48.8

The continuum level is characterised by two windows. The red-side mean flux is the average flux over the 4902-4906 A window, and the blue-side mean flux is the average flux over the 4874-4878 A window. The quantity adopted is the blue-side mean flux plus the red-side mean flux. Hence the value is 14.1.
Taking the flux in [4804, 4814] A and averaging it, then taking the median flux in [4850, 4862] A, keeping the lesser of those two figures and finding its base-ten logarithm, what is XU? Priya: 0.78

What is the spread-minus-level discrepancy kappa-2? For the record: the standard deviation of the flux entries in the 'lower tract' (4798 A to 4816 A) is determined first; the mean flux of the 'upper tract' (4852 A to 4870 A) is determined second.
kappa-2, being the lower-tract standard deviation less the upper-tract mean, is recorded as -5.8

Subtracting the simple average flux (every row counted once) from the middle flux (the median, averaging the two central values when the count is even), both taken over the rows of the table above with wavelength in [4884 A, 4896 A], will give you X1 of -0.230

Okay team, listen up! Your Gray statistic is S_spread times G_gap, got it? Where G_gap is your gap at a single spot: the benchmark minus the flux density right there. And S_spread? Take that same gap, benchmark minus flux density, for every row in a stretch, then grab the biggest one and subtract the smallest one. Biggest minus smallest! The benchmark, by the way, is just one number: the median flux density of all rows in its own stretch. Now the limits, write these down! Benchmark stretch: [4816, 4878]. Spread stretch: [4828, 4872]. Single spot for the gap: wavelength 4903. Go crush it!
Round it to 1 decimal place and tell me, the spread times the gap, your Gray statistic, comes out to -1.4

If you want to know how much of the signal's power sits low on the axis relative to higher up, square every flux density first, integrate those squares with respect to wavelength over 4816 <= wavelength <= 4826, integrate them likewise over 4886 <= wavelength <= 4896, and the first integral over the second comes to 1.05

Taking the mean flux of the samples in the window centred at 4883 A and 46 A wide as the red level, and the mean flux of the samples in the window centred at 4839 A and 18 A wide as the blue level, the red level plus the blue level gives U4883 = 14.0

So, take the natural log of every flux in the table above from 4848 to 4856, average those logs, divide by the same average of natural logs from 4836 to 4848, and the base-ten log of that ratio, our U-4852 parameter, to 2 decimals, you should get 0.00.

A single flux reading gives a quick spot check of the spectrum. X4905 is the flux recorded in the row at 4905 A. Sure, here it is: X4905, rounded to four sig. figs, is 7.421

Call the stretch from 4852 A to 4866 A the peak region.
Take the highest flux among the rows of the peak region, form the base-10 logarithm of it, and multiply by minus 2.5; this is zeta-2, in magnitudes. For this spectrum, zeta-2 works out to -2.08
